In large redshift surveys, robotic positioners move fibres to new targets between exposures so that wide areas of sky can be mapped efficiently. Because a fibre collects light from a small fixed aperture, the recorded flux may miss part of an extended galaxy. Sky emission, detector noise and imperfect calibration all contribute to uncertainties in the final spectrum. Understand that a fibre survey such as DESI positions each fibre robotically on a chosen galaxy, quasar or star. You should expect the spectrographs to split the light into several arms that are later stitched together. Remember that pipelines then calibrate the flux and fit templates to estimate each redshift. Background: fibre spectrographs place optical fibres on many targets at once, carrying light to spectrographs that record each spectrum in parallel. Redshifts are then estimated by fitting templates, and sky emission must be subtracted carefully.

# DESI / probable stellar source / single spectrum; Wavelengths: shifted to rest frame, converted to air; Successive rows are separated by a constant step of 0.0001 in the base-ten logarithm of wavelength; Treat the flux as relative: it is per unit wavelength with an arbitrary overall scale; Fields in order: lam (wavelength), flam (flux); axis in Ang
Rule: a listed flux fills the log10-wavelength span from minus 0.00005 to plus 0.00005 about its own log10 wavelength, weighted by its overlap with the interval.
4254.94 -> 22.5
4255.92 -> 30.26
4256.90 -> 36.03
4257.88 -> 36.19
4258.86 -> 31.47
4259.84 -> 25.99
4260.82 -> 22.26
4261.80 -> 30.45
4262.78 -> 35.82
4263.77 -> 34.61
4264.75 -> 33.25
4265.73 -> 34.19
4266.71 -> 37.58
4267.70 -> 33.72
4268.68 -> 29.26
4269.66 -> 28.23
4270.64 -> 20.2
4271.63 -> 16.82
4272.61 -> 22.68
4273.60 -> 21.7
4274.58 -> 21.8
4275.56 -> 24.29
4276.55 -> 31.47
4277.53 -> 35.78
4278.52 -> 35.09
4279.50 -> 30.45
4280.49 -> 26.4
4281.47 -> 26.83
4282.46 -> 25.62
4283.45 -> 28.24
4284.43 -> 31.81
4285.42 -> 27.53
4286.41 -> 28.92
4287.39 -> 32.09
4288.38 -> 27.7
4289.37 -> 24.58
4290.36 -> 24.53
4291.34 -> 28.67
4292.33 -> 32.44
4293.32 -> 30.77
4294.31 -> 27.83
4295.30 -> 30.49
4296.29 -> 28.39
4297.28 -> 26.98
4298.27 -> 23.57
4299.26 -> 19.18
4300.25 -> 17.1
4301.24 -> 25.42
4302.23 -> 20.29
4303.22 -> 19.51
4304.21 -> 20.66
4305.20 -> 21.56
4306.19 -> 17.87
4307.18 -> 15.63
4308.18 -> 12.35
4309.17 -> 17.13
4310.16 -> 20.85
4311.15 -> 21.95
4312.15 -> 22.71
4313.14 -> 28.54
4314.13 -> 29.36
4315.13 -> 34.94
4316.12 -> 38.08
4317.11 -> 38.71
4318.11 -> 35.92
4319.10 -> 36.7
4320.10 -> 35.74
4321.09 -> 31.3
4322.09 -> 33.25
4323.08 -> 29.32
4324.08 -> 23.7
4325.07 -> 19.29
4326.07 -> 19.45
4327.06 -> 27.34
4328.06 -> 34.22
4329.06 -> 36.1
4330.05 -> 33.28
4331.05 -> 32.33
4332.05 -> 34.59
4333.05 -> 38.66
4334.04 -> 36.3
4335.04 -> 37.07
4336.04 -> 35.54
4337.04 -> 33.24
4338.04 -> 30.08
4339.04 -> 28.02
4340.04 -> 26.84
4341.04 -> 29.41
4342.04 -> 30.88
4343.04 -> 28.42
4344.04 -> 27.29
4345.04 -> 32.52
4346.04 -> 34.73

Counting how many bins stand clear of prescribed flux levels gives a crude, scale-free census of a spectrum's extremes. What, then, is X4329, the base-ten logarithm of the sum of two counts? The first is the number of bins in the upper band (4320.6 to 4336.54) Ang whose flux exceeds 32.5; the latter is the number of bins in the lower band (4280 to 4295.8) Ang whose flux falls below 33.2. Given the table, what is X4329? 1.40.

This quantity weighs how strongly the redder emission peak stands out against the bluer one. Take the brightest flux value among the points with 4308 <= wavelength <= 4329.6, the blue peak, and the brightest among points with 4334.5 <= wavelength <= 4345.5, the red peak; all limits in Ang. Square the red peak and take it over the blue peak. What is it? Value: 35.5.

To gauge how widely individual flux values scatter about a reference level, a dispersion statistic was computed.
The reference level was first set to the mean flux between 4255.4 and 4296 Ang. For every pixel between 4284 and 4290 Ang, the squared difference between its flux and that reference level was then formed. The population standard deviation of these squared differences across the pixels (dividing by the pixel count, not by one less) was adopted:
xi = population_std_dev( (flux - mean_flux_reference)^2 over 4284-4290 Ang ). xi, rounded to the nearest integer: 7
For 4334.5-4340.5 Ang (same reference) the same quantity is 23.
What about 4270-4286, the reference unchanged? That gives 38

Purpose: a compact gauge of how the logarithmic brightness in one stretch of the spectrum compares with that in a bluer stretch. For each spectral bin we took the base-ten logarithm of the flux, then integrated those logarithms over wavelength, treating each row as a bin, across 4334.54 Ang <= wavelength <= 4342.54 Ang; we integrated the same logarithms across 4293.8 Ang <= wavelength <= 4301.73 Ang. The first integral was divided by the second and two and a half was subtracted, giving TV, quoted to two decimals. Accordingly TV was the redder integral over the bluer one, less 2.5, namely -1.41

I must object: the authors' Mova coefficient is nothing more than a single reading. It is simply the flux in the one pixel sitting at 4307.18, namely 15.63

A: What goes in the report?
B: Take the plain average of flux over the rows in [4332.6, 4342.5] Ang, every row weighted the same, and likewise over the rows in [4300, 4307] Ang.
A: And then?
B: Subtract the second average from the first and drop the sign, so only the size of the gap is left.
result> 12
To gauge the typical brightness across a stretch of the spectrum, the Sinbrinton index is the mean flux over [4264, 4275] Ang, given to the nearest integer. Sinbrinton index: 27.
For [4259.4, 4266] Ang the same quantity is 31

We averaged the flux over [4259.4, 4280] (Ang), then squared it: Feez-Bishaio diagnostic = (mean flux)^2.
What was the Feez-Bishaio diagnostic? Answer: 832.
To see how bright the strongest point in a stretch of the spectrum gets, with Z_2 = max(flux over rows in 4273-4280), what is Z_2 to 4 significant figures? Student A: 35.78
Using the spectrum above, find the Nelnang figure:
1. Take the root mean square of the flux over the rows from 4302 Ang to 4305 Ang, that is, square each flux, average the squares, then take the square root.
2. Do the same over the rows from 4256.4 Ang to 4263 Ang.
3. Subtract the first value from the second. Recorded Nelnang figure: 11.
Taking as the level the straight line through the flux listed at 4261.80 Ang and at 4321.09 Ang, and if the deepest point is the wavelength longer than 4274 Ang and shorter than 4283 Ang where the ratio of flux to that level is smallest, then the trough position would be 4274.58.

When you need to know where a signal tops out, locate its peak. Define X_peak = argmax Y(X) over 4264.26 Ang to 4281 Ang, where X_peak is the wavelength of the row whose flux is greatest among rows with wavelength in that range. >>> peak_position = 4266.71 Ang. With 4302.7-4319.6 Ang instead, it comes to 4317.11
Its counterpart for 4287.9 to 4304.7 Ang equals 4292.33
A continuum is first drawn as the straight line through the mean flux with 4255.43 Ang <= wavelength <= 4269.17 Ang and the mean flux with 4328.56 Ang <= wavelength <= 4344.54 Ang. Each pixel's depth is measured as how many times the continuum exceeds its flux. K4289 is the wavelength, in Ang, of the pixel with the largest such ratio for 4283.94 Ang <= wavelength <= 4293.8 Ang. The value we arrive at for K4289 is 4290.36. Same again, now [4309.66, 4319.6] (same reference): 4310.16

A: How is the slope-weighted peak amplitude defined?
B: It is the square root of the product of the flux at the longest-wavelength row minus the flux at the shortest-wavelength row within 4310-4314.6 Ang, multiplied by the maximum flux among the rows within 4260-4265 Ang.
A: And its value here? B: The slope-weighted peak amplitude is 17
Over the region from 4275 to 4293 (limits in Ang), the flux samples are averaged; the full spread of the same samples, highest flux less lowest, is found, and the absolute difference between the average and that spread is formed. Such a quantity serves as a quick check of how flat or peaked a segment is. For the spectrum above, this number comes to 17.5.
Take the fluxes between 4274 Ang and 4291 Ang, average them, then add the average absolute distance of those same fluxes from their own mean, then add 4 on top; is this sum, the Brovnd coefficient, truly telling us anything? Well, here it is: 36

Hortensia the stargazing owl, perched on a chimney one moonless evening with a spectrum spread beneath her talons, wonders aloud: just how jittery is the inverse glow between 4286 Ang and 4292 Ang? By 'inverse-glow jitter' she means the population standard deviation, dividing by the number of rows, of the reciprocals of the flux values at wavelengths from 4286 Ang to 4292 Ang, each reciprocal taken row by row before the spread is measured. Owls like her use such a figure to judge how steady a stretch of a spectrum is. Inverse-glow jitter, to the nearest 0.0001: 0.0034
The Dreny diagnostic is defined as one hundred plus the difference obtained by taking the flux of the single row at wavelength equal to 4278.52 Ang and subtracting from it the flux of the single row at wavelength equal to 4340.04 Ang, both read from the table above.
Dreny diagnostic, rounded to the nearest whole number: 108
